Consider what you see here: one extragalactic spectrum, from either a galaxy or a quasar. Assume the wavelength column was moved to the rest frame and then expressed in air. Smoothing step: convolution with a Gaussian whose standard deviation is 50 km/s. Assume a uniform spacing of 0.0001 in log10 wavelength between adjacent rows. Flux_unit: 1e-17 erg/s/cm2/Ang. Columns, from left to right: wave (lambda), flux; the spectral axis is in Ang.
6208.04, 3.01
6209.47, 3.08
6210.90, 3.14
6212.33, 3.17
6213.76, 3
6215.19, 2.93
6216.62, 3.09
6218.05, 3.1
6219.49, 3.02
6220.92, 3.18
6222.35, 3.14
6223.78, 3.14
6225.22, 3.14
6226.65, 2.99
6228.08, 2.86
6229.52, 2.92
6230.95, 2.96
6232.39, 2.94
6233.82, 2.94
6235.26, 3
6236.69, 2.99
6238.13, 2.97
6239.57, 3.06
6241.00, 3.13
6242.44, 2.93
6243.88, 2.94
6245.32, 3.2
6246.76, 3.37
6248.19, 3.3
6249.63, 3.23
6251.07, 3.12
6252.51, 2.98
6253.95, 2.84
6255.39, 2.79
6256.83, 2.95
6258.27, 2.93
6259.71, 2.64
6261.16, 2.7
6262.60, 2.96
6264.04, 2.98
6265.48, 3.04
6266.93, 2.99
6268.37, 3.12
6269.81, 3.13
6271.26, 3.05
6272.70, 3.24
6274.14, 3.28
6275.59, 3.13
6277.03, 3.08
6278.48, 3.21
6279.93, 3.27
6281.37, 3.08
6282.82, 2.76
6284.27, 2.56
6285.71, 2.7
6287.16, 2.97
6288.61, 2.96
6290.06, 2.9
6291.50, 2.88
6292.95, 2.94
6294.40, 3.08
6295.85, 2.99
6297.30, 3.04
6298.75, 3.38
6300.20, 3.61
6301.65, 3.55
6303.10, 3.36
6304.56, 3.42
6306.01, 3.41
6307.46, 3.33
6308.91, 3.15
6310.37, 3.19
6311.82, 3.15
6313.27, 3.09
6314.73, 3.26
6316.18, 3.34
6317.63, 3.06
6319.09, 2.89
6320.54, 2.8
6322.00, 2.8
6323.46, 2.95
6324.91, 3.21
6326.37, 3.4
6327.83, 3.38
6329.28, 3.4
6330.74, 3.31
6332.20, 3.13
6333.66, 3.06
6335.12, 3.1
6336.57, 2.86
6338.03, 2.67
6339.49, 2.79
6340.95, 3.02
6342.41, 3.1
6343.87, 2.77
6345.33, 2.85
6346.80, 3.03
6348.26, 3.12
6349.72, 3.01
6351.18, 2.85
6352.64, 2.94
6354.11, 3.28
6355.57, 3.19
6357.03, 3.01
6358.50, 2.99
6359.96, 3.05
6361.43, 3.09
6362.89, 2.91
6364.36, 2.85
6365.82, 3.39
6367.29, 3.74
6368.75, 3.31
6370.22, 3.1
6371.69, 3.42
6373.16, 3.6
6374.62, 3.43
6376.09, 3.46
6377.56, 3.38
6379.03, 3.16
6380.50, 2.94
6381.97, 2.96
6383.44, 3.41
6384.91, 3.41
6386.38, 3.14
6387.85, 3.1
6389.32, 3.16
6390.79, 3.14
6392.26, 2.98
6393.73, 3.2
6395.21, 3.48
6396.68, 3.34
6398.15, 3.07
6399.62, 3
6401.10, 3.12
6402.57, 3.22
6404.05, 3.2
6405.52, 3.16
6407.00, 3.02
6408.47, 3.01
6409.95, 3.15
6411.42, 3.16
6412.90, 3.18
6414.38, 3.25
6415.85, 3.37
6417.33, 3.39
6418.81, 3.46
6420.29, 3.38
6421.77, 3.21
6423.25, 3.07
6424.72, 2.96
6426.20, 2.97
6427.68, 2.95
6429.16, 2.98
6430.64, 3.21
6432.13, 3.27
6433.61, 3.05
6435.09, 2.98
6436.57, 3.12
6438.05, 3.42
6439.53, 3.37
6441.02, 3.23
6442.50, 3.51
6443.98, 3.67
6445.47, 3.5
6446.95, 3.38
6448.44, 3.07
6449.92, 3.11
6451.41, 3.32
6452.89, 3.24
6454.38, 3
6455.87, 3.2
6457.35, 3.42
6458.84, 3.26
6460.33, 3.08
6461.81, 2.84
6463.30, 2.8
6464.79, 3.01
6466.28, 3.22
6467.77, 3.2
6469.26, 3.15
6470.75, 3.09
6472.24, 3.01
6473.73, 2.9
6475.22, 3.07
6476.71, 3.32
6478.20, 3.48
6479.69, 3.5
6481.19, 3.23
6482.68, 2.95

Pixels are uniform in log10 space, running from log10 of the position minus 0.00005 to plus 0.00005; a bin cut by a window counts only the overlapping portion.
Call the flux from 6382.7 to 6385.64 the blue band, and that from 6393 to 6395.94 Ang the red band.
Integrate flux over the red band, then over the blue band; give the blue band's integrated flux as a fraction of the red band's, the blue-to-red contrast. 1.02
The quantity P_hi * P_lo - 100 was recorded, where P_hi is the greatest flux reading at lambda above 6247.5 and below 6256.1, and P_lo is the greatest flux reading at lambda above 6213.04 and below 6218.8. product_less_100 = -89.8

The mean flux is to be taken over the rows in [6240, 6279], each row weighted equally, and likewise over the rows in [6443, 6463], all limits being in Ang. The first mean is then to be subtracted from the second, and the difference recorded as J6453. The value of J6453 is 0.19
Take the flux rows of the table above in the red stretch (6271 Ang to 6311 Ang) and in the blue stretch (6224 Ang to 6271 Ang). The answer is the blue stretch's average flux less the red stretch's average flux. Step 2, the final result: -0.12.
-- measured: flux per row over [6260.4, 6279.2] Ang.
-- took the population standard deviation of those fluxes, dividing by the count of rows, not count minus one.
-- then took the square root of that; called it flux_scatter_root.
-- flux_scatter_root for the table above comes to 0.38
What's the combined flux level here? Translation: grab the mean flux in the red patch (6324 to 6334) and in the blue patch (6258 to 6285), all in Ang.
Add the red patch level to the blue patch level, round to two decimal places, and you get 6.28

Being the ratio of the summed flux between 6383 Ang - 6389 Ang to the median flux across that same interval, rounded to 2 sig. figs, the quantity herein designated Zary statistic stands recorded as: 4.0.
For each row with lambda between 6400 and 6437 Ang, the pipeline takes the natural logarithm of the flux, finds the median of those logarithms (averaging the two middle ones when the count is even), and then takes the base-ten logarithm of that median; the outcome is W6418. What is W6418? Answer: 0.061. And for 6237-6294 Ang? 0.038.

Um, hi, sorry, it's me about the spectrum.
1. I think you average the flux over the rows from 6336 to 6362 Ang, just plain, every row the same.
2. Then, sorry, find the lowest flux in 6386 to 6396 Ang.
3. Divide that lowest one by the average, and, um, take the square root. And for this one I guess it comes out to 1.00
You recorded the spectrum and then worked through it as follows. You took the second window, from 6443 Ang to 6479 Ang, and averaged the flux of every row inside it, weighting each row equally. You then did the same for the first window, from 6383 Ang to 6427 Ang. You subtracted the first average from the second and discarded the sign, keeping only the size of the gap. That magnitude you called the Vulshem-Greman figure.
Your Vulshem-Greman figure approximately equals 0.01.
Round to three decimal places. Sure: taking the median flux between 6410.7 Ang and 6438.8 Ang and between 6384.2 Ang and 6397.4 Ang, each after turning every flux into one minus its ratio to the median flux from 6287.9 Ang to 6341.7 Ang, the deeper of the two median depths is -0.019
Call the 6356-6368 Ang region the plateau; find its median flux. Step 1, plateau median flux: 3.03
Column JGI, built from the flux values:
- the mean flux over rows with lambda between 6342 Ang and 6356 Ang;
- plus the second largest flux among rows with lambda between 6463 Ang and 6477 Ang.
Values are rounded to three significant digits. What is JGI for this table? 6.23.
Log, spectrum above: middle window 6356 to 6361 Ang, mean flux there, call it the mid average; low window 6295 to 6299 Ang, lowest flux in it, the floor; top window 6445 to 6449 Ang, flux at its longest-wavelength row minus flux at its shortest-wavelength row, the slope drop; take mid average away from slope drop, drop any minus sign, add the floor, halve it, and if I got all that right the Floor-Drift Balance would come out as 3.22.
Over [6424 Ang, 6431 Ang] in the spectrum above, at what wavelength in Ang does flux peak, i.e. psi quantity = 6430.64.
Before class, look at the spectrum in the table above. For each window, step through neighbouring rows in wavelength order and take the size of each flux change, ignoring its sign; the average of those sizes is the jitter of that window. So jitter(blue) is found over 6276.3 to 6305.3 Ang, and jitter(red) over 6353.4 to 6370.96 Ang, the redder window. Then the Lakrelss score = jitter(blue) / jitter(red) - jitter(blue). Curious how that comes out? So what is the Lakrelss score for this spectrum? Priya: 0.56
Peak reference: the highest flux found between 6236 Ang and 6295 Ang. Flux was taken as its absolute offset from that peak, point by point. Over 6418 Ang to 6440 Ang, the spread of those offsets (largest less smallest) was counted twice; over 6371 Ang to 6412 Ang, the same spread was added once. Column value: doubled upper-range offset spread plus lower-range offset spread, 1.26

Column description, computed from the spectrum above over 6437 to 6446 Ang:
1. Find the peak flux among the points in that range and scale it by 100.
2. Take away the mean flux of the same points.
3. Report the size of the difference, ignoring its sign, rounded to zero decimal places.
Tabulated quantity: 364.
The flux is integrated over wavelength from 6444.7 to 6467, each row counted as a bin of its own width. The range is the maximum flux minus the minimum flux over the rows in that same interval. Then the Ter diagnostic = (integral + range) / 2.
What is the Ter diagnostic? 35.6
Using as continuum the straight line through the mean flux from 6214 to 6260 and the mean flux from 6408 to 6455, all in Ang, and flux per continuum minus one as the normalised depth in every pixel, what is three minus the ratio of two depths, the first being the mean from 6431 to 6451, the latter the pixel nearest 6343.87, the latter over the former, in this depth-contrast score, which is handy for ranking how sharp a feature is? 10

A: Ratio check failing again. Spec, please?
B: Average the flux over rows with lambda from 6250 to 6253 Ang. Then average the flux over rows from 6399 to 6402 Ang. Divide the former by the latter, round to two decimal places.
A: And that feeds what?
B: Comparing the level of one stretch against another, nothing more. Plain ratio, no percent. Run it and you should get 1.00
